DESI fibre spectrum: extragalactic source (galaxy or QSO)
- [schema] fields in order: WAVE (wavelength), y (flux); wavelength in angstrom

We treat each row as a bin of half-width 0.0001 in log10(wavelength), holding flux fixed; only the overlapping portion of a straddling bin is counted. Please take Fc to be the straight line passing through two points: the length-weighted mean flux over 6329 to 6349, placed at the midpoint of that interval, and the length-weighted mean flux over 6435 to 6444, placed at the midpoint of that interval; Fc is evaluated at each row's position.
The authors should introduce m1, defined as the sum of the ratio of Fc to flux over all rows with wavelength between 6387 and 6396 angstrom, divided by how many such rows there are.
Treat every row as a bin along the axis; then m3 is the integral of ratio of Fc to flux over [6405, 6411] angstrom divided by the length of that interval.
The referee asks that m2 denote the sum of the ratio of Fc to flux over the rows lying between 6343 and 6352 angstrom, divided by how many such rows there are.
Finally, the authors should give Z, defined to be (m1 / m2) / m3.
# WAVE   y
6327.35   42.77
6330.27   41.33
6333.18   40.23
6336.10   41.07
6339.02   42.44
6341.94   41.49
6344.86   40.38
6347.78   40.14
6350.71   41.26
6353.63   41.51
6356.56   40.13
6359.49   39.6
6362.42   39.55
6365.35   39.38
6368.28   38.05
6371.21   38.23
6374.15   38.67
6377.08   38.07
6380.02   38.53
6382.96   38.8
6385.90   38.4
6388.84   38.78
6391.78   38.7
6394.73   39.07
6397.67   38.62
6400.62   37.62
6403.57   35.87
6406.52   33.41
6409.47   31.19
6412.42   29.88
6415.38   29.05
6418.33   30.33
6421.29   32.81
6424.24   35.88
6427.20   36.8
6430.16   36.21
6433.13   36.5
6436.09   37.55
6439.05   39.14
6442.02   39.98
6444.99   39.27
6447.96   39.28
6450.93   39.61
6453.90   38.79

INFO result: 0.83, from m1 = 1.03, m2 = 1.01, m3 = 1.23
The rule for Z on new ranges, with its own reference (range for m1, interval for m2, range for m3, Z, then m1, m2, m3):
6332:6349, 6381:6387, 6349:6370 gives 0.95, 1.00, 1.04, 1.02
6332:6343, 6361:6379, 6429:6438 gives 0.90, 0.99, 1.05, 1.06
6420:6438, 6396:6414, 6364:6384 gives 0.90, 1.09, 1.16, 1.05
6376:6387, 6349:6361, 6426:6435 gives 0.97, 1.04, 1.00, 1.07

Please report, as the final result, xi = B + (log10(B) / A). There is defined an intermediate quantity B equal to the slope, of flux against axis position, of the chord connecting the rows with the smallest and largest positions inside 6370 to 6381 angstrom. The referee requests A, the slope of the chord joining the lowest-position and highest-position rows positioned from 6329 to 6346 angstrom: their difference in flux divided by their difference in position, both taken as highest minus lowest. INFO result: 23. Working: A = -0.065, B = 0.03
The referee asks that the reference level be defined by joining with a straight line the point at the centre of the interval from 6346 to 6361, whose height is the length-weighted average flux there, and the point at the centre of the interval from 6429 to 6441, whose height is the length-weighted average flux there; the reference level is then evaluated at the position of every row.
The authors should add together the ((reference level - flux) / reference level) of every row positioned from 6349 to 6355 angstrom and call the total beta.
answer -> -0.041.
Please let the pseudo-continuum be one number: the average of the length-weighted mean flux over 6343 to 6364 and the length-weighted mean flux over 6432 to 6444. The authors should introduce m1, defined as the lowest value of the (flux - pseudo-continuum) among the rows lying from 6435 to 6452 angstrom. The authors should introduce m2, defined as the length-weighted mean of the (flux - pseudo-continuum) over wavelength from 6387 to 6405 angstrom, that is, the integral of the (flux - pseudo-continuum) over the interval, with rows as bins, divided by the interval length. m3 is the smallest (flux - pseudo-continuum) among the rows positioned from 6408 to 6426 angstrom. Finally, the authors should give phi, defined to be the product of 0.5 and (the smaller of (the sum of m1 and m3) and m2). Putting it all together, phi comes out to -6.1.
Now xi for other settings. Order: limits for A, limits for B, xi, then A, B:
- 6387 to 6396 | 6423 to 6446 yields -16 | 0.049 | 0.16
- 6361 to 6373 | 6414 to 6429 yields 2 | -0.150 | 0.66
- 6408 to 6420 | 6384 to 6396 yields 12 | -0.097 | 0.08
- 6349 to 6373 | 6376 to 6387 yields 10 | -0.148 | 0.04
